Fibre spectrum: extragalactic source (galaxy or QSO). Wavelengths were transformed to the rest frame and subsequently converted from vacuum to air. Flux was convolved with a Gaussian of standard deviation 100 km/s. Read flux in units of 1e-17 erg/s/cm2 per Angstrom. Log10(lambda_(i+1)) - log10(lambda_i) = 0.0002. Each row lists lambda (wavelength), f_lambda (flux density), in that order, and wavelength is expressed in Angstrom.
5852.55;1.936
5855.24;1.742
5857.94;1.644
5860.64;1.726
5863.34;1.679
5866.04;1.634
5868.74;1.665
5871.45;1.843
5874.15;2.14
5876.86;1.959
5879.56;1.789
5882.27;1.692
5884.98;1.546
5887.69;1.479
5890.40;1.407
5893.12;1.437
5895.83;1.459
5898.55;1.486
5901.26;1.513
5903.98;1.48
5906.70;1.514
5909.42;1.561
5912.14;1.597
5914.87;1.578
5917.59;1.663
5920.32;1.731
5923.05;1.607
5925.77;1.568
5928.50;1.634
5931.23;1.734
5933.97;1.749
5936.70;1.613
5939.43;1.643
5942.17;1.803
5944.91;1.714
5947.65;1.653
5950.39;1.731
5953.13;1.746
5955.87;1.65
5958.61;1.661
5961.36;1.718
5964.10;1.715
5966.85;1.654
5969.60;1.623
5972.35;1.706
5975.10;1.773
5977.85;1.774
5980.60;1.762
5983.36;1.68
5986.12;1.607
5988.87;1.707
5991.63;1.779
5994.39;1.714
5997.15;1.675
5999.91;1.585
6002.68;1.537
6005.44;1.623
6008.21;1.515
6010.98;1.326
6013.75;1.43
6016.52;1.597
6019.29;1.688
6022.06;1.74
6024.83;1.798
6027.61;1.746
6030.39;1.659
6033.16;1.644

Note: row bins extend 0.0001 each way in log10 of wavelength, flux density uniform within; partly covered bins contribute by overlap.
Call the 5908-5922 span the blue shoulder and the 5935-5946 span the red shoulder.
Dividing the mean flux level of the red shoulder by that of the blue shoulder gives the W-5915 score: 1.04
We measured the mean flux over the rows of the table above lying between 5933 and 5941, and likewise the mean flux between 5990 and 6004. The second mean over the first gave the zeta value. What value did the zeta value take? 0.99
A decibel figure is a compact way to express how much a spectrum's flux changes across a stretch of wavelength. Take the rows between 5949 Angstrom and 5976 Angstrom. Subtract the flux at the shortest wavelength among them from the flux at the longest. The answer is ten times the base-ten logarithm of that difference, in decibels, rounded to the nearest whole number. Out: -14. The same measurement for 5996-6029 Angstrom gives -11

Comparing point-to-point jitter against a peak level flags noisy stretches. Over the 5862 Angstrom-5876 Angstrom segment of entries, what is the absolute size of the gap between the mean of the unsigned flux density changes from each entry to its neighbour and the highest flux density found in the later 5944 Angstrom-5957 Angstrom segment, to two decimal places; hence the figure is 1.61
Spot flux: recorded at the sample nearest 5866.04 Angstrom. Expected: 1.634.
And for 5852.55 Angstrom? 1.936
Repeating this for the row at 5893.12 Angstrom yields 1.437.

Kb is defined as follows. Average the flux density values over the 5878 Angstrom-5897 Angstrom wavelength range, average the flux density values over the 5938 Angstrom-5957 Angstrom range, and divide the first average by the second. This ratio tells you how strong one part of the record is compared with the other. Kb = 0.91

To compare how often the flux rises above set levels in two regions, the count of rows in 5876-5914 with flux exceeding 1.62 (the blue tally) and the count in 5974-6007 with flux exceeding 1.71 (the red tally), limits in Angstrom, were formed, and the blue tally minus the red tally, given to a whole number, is -2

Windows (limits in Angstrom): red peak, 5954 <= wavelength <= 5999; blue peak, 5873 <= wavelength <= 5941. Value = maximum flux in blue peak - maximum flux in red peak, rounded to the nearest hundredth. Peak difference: 0.36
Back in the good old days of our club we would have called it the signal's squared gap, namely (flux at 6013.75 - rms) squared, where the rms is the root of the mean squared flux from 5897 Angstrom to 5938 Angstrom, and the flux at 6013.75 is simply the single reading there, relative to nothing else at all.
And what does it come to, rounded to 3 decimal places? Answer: 0.030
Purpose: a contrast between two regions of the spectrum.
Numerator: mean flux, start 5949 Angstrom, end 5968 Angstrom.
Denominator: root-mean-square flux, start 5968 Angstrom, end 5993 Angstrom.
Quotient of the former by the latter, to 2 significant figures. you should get 0.99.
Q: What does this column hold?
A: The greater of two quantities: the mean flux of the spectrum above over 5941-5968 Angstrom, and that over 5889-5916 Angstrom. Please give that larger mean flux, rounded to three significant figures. 1.70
